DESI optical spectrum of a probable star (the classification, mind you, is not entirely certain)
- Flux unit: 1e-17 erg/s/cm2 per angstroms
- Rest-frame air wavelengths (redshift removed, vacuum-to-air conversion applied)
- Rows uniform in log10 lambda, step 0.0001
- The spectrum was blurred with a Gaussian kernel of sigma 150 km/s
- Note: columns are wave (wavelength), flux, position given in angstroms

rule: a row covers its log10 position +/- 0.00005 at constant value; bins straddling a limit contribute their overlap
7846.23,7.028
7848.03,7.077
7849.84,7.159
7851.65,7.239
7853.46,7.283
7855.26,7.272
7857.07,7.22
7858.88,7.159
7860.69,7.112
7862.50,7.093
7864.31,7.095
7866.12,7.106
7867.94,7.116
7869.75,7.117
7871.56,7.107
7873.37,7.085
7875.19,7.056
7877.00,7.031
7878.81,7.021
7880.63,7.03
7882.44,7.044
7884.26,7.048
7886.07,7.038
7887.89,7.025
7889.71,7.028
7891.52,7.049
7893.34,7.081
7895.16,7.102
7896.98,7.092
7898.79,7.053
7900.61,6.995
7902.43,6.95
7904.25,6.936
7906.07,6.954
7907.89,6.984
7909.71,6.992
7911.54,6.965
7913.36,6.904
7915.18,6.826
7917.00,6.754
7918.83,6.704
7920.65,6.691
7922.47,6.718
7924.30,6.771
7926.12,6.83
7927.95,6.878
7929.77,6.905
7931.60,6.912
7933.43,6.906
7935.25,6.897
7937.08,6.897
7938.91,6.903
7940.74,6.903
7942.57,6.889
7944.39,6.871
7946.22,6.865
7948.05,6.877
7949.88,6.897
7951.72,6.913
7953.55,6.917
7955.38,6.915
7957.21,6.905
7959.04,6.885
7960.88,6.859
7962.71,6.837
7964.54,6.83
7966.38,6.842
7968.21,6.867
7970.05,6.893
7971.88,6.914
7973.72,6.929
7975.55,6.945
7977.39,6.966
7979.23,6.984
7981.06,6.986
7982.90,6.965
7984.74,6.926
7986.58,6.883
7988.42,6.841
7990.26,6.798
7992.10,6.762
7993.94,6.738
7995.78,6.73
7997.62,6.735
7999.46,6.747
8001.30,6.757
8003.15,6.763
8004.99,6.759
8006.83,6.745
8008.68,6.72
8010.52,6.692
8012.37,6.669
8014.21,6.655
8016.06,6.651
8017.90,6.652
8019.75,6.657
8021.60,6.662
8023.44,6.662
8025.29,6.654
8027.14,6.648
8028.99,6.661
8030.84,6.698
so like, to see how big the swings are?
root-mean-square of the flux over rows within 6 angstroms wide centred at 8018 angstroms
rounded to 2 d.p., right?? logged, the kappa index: 6.65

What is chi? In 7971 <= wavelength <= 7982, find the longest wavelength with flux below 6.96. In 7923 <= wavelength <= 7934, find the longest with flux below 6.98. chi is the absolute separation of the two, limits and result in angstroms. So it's 42.1 angstroms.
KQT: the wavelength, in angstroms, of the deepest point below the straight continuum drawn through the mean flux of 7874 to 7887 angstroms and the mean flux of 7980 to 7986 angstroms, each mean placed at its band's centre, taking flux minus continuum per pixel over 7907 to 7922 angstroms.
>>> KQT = 7920.65 angstroms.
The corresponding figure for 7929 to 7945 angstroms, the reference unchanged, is 7944.39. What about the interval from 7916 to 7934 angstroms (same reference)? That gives 7920.65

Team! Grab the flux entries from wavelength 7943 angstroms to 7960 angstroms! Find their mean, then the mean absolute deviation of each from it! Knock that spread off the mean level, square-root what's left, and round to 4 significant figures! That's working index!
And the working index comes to 2.622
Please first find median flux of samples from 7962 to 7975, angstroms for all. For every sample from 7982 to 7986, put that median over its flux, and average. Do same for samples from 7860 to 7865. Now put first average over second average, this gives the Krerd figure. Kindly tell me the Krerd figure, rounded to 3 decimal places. 1.022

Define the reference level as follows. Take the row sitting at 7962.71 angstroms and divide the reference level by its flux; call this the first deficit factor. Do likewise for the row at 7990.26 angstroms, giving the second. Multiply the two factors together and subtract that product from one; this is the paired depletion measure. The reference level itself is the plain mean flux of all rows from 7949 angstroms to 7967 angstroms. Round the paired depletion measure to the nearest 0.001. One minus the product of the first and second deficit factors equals -0.018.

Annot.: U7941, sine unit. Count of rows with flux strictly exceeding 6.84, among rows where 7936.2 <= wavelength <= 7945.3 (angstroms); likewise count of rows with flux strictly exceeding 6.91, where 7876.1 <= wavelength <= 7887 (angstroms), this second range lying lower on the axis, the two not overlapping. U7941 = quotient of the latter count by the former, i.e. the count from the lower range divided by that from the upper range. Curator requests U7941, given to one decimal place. 1.2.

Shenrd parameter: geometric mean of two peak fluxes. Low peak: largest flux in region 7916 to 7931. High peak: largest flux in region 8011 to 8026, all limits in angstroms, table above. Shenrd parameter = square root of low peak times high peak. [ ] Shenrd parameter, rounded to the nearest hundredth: 6.79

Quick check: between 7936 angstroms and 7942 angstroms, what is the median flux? 6.90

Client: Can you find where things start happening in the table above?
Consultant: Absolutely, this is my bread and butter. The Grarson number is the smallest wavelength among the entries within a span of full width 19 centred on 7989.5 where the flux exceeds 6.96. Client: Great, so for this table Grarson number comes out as 7981.06 angstroms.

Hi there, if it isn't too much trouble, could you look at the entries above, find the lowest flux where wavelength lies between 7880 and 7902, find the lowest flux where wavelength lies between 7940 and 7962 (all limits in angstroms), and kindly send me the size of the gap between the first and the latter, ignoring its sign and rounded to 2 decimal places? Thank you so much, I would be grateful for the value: 0.14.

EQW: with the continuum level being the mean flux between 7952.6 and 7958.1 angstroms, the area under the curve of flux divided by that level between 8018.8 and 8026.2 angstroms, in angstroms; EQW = 7.12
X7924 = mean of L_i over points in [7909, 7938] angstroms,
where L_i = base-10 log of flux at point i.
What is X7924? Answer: 0.835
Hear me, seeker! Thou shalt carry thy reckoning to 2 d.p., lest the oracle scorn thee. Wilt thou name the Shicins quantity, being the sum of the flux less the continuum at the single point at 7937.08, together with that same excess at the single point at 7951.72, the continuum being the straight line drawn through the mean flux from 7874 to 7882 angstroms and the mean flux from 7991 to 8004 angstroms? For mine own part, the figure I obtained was 0.06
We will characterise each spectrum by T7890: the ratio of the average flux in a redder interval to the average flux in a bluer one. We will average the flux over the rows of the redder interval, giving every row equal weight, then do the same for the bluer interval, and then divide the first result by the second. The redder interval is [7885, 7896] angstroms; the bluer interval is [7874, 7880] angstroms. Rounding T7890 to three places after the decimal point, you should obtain 1.003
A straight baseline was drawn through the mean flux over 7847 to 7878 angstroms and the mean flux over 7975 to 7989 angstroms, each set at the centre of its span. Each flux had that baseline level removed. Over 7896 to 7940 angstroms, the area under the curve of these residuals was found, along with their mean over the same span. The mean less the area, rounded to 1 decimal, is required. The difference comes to 6.5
